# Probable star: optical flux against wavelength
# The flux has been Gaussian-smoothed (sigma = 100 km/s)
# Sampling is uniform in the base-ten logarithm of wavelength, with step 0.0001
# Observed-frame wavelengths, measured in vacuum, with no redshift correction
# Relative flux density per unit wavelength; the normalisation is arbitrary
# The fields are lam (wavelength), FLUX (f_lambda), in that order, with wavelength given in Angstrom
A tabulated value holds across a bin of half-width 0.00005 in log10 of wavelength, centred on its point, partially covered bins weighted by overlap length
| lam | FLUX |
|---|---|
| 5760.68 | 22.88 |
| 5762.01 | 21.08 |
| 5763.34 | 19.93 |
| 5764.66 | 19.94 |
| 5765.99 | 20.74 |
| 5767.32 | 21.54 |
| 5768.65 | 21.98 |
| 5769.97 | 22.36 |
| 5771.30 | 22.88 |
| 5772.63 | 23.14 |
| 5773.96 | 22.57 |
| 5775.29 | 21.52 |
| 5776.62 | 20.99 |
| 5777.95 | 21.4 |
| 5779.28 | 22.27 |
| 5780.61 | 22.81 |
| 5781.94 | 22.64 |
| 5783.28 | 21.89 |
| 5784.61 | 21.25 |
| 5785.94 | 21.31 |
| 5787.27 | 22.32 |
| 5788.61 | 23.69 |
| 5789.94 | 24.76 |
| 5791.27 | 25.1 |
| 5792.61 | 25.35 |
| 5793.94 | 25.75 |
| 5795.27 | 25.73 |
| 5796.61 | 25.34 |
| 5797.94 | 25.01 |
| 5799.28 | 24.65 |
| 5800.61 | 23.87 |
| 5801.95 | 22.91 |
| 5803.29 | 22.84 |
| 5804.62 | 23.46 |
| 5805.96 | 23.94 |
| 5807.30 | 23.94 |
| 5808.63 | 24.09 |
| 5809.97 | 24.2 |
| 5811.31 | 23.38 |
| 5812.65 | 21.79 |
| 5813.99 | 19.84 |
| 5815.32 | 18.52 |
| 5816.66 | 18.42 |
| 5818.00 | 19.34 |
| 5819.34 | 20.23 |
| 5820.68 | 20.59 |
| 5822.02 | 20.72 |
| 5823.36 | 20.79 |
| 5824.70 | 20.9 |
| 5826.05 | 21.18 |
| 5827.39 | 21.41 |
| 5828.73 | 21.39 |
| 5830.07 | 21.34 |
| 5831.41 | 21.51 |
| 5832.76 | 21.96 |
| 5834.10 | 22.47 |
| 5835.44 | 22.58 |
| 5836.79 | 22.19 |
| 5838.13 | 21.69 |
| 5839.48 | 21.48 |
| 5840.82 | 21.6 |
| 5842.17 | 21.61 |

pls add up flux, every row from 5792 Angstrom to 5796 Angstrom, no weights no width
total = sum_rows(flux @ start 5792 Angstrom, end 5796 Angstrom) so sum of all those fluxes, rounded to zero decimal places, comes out 77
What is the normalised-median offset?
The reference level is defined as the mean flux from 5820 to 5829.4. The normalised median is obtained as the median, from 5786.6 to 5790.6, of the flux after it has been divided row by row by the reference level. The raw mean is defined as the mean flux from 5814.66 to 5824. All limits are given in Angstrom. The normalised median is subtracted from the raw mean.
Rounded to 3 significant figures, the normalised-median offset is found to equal 18.7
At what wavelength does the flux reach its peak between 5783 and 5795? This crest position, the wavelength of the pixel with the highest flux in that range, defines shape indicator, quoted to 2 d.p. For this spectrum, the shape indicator 5793.94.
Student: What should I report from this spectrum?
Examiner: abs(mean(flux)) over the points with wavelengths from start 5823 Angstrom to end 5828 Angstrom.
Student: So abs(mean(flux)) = 21.1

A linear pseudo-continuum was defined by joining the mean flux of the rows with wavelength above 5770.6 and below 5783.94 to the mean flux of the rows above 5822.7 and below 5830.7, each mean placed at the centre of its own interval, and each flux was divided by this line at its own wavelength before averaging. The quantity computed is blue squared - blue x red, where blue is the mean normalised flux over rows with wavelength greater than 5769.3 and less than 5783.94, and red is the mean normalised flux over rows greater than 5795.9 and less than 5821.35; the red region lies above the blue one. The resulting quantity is -0.041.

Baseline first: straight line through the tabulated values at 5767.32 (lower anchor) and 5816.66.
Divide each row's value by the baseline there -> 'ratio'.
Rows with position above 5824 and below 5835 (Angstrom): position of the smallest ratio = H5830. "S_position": 5824.70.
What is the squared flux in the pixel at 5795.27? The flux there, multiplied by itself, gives 662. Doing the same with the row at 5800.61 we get 570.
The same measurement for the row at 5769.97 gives 500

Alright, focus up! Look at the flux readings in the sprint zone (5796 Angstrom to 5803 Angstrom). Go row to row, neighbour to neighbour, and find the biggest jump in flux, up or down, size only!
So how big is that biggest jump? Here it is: 1.0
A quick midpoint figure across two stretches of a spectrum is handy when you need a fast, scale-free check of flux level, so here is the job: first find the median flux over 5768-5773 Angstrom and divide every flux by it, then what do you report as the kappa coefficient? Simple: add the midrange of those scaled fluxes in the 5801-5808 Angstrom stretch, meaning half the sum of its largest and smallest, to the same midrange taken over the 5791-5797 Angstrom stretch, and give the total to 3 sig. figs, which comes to 2.16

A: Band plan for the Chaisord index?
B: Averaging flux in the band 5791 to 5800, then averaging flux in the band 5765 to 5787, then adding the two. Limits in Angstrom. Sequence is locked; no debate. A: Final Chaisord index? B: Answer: 47.2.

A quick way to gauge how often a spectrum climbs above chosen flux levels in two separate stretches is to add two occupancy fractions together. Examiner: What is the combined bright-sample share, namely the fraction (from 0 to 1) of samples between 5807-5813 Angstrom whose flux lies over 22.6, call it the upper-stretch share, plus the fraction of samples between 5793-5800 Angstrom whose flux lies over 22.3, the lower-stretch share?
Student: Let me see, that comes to 1.8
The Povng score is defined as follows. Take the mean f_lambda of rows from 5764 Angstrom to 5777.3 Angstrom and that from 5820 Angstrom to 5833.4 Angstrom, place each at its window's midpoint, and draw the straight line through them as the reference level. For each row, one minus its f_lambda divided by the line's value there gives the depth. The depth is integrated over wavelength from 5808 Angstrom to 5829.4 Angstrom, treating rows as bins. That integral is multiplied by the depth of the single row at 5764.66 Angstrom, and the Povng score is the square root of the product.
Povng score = 0.14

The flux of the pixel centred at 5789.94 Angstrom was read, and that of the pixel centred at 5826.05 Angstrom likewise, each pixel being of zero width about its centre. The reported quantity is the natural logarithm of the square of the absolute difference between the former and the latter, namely 2.6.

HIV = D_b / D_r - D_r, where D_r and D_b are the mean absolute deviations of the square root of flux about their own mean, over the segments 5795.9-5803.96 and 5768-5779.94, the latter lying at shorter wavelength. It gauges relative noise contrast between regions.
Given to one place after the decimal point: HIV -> 0.6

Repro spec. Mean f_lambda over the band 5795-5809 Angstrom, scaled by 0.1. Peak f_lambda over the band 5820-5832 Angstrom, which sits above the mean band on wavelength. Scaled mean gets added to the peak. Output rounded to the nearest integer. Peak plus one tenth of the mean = 24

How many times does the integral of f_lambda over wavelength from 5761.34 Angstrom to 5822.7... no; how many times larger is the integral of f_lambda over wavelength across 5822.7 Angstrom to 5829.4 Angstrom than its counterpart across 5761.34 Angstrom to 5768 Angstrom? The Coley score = 1.03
